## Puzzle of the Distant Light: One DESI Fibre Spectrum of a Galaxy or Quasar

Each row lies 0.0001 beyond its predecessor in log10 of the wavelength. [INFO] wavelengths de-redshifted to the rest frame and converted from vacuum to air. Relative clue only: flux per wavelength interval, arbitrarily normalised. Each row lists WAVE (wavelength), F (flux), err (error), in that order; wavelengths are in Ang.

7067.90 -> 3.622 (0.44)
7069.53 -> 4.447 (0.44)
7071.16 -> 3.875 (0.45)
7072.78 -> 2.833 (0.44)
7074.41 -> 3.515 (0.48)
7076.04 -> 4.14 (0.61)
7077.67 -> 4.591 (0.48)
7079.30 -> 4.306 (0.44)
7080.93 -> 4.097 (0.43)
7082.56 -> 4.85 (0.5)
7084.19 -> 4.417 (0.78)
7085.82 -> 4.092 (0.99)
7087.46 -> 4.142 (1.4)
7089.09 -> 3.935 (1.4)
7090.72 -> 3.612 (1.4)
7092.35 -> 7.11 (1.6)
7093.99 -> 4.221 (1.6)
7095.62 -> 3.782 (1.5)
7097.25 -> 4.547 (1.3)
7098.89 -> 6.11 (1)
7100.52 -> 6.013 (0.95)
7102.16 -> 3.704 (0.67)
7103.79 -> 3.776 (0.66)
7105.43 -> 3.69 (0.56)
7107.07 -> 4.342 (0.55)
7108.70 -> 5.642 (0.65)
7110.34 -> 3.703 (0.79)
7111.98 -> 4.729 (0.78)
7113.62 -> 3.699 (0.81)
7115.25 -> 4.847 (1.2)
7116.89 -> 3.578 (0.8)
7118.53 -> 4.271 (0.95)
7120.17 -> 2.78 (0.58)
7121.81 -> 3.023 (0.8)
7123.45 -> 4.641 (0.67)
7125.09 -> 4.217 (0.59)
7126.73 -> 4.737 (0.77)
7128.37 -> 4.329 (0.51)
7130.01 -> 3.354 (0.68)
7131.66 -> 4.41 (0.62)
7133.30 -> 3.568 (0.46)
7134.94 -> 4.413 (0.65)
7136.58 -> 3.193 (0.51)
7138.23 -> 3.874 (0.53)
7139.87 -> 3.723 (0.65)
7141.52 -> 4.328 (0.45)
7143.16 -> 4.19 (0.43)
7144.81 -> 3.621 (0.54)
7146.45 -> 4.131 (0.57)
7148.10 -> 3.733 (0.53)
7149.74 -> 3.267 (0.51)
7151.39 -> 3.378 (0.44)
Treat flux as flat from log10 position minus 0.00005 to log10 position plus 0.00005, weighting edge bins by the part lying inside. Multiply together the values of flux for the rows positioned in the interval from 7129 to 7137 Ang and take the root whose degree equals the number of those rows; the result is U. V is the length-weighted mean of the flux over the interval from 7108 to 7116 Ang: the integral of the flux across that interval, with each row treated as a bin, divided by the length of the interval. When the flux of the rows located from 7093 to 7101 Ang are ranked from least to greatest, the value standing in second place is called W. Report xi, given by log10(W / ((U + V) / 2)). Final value 0.01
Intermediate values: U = 3.75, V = 4.5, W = 4.221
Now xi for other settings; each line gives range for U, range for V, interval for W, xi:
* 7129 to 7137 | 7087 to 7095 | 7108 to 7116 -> -0.05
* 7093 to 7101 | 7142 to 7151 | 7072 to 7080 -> -0.09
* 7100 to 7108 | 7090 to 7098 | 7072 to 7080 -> -0.10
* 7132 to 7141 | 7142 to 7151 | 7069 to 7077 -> -0.03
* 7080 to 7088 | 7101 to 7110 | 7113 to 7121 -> -0.08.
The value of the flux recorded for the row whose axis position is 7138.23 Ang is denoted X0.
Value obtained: 3.874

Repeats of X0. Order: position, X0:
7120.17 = 2.78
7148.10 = 3.733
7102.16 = 3.704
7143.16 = 4.19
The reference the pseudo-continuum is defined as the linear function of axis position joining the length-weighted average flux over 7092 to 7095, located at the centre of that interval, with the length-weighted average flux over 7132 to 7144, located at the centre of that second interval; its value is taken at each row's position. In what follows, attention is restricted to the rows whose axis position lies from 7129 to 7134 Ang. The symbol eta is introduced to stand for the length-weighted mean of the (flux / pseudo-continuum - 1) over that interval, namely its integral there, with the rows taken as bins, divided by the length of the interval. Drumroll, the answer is -0.08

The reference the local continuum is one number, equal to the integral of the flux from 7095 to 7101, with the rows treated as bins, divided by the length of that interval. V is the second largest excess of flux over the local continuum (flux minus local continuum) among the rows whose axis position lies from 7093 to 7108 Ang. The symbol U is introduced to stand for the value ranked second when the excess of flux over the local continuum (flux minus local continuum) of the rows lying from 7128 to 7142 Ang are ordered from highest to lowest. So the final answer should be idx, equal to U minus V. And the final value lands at -1.6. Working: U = -0.70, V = 0.90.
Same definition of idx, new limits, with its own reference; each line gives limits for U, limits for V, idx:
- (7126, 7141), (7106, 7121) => -0.4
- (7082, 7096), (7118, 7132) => 0.2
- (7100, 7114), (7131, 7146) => 1.2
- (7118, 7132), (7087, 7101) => -1.5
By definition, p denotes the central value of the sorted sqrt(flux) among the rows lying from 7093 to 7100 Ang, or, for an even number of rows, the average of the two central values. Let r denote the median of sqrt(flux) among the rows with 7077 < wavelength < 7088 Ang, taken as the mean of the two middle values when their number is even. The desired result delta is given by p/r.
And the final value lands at 1.01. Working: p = 2.09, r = 2.08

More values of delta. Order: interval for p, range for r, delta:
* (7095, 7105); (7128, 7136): 0.98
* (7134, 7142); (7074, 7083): 0.96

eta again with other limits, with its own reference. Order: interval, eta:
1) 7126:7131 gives -0.02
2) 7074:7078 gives -0.30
